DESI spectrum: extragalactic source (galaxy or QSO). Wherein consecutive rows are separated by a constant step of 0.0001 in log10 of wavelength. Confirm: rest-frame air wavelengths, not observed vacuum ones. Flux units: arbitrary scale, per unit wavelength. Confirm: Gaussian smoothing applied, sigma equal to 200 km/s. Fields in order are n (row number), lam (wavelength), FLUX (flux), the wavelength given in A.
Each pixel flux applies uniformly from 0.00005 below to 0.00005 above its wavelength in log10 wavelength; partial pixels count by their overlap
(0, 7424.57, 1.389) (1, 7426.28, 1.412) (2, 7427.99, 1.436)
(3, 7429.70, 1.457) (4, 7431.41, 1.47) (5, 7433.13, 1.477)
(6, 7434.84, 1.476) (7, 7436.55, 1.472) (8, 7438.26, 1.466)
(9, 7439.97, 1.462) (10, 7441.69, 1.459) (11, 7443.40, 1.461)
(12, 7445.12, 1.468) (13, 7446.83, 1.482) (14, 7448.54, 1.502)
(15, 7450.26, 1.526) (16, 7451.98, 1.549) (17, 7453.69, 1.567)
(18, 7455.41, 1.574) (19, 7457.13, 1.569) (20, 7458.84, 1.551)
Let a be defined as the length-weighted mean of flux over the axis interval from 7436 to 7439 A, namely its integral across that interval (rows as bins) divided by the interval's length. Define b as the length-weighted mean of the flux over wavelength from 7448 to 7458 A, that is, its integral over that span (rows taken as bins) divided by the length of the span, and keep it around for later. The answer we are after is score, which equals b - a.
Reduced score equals 0.079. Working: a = 1.470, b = 1.55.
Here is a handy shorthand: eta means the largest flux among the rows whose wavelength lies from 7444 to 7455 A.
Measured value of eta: 1.567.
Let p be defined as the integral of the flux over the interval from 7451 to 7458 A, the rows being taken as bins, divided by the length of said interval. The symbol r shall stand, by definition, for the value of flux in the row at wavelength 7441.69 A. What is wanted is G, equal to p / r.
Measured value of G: 1.07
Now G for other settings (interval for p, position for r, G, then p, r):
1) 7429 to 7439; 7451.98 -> 0.95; 1.47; 1.549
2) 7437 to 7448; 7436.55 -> 1.00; 1.47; 1.472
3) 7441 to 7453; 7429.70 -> 1.03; 1.49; 1.457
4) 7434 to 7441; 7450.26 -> 0.96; 1.47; 1.526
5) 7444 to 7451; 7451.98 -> 0.96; 1.49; 1.549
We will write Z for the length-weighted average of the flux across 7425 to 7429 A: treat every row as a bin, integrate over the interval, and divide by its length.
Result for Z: 1.42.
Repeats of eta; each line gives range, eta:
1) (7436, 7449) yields 1.502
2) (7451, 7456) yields 1.574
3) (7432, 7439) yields 1.477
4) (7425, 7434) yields 1.477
